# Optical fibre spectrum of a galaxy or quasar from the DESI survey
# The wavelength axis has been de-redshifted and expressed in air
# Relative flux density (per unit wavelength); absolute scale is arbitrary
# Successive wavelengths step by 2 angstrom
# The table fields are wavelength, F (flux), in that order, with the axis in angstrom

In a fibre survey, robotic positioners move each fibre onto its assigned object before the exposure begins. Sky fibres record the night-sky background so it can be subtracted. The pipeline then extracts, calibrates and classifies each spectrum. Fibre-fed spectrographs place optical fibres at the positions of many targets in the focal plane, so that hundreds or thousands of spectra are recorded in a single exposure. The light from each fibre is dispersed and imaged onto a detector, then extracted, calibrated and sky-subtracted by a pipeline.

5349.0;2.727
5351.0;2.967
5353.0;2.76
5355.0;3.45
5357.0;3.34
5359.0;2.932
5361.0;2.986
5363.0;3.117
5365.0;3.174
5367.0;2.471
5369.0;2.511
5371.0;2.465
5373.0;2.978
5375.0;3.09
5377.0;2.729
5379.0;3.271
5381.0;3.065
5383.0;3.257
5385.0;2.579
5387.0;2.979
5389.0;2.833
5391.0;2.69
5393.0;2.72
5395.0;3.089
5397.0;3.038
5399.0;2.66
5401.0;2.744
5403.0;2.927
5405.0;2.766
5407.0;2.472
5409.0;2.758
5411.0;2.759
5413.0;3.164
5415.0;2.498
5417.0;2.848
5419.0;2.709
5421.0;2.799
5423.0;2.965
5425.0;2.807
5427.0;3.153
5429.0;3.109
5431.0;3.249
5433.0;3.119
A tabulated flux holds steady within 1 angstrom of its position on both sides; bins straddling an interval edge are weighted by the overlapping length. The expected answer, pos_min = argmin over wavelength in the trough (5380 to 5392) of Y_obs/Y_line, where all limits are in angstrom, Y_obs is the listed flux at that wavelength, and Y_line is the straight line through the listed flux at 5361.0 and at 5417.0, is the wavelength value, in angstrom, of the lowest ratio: 5385.0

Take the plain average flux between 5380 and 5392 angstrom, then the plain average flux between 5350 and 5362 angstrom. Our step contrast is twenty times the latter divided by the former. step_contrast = 21.2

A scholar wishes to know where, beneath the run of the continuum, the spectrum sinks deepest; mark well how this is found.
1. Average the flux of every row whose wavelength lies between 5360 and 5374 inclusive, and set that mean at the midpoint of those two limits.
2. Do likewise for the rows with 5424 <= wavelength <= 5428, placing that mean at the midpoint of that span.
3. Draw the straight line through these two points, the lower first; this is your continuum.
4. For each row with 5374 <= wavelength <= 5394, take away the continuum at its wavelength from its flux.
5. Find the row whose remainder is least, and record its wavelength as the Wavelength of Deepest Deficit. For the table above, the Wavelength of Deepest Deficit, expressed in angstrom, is 5385.0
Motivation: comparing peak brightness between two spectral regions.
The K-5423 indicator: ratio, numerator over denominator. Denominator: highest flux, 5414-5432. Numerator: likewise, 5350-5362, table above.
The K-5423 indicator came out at 1.06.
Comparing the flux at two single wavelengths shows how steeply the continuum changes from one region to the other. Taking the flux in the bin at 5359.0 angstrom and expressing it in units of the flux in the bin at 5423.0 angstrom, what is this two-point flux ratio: 0.99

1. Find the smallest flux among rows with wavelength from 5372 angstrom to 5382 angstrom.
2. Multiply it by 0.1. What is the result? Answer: 0.273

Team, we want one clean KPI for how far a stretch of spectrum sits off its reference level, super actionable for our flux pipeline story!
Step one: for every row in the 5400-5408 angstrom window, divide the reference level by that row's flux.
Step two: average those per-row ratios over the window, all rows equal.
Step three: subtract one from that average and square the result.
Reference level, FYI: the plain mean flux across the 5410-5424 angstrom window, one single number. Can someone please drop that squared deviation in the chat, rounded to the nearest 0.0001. 0.0014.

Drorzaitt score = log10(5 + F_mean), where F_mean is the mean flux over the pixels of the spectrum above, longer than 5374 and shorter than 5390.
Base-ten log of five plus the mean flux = 0.902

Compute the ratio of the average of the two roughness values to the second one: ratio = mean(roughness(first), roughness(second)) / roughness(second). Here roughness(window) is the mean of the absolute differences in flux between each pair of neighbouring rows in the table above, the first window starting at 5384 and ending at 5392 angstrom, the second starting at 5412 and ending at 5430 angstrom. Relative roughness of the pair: 1.0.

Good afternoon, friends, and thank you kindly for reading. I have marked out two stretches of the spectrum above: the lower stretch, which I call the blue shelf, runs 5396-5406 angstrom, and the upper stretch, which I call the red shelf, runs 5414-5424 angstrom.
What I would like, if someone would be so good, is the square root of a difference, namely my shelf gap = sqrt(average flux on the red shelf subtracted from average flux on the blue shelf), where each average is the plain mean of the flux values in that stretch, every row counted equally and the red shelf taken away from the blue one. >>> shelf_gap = 0.25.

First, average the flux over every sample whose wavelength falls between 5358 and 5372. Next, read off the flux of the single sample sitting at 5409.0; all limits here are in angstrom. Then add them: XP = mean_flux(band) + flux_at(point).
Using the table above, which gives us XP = 5.57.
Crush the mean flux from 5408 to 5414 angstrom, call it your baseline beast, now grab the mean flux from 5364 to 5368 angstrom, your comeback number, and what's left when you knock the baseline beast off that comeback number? -0.1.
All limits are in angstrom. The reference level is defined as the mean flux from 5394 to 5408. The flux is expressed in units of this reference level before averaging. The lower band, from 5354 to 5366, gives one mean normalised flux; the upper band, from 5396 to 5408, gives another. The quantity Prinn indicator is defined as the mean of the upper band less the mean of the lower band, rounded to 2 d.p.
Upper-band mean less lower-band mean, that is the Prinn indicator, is -0.14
